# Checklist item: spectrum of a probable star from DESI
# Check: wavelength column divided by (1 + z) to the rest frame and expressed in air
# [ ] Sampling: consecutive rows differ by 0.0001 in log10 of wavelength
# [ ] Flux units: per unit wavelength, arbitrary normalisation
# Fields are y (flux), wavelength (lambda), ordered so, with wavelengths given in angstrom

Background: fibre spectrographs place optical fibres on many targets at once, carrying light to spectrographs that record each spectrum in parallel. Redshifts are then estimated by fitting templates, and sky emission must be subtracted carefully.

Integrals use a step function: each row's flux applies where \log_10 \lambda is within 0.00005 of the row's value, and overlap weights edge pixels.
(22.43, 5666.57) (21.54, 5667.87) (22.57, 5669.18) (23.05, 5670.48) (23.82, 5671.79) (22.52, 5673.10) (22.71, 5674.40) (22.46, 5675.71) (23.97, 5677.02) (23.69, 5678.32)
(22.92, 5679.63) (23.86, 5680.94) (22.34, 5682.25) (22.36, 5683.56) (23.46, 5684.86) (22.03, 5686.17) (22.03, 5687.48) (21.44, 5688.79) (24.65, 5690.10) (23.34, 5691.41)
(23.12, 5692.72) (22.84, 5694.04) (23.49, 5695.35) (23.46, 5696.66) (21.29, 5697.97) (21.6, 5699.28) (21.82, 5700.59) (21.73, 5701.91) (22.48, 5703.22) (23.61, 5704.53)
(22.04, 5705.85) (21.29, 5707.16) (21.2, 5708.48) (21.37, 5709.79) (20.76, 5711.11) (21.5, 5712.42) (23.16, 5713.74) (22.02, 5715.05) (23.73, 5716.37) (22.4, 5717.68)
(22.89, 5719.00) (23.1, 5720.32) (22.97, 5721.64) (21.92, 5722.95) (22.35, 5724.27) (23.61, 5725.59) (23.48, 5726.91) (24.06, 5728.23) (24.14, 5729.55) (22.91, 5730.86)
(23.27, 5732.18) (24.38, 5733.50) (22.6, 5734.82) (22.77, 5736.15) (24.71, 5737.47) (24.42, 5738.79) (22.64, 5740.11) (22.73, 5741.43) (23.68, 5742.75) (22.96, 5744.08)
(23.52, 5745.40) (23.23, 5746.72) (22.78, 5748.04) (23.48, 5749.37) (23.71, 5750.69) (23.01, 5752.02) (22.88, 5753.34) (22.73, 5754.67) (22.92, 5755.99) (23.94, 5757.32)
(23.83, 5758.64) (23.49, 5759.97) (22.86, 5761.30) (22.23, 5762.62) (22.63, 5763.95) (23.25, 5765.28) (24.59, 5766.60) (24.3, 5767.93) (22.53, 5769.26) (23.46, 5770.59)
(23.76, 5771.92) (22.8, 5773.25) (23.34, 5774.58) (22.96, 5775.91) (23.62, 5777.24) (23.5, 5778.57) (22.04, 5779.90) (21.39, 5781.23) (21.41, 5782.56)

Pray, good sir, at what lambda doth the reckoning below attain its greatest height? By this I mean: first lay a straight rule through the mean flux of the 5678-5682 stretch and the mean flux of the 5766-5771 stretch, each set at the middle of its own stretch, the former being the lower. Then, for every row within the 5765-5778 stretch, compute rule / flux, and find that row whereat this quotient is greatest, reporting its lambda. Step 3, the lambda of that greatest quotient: 5769.26 angstrom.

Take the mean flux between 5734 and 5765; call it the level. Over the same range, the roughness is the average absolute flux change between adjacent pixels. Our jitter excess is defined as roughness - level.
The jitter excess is -22.6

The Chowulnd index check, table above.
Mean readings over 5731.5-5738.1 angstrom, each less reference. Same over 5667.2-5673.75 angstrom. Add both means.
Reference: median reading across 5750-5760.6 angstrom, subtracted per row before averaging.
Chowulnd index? -0.3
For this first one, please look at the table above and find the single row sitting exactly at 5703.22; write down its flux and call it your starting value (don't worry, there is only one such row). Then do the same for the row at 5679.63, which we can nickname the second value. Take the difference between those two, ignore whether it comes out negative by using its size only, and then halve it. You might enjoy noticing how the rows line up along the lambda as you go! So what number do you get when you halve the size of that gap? 0.22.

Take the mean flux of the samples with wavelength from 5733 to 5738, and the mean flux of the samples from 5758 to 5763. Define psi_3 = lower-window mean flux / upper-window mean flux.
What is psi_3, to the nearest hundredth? 1.02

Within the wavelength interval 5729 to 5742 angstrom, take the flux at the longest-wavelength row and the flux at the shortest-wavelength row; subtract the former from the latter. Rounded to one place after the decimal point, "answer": 1.4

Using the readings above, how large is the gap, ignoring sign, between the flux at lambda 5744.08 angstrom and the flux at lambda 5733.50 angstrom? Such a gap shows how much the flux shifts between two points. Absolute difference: 1.4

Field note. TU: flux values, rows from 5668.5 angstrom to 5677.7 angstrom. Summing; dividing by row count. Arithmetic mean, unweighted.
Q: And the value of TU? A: 23.0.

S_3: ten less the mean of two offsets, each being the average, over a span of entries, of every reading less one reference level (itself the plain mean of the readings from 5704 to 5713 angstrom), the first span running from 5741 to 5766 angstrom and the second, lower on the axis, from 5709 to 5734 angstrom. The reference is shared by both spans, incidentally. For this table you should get 8.7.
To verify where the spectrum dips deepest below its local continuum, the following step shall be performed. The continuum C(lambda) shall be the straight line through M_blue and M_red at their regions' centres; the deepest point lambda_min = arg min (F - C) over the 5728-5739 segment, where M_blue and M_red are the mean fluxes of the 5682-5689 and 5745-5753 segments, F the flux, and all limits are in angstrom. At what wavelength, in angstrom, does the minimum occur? 5734.82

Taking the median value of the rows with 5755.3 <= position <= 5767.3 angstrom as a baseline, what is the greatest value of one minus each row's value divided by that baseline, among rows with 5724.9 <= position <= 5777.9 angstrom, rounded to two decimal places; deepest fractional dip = 0.04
